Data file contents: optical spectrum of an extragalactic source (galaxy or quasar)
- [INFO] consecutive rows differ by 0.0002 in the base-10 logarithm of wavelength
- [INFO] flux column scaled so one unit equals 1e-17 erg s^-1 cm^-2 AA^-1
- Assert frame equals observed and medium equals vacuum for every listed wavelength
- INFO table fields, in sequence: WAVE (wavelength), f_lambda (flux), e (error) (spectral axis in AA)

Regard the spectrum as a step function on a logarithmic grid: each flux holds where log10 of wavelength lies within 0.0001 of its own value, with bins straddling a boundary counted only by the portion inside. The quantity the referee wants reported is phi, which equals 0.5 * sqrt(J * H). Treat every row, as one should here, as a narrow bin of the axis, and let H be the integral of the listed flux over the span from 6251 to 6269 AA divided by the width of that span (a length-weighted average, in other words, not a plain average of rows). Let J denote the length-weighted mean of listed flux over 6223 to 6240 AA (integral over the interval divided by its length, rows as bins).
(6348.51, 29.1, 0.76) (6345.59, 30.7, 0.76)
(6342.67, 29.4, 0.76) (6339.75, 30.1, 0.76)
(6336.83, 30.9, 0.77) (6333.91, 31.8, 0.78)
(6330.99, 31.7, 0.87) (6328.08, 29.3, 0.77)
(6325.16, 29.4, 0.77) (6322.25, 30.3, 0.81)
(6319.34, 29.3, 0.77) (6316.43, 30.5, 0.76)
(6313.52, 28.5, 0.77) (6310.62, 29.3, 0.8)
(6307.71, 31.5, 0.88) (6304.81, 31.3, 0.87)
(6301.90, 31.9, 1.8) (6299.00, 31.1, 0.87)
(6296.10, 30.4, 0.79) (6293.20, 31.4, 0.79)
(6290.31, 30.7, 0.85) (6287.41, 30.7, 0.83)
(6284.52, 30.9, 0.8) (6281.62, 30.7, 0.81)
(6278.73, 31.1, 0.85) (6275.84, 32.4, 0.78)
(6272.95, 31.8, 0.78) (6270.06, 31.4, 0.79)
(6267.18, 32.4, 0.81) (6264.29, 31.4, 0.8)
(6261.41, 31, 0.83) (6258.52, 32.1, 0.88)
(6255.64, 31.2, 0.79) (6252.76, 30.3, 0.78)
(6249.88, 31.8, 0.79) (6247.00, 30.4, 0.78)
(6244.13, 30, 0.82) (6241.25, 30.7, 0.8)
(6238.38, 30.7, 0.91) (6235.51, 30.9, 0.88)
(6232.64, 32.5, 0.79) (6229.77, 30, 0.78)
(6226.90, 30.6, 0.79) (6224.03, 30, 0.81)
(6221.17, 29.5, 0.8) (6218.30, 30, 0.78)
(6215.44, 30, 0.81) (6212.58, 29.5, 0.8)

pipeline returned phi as 15.55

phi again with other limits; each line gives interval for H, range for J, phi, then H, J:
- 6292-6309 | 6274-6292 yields 15.59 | 31.3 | 31.1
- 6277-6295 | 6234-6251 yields 15.42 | 30.9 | 30.7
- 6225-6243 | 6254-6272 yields 15.61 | 30.9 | 31.6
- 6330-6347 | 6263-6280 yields 15.62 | 30.7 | 31.8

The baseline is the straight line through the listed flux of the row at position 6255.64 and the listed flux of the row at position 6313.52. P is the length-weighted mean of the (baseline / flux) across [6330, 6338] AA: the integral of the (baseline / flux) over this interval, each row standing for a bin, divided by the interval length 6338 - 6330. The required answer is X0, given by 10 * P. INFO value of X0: 8.75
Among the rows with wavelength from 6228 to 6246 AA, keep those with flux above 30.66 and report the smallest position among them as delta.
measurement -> 6232.64 AA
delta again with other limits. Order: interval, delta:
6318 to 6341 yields 6330.99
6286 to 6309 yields 6287.41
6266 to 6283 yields 6267.18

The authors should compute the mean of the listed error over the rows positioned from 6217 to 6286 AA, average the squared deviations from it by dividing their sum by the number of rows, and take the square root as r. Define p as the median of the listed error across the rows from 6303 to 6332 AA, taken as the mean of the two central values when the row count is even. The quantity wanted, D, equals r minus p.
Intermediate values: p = 0.785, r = 0.04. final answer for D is -0.75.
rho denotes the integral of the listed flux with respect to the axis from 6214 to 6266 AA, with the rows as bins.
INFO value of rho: 1598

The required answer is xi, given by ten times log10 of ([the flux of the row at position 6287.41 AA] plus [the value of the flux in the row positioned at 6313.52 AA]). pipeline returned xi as 17.7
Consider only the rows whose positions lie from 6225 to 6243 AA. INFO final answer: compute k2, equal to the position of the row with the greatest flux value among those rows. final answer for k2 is 6232.64 AA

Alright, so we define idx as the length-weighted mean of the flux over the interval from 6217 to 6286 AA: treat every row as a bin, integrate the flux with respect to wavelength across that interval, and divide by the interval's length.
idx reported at 31.0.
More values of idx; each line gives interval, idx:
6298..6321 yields 30.4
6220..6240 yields 30.6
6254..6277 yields 31.7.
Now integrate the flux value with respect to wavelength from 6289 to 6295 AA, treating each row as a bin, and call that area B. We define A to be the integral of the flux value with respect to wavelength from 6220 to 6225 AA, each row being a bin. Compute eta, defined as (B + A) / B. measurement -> 1.80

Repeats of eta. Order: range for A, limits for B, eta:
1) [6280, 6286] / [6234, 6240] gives 2.00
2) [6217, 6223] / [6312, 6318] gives 2.01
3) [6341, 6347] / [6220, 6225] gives 2.21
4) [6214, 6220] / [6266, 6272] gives 1.94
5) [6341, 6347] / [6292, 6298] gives 1.97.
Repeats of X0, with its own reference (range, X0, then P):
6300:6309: 9.17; 0.917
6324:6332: 9.26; 0.926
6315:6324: 9.41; 0.941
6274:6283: 9.60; 0.960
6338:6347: 9.03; 0.903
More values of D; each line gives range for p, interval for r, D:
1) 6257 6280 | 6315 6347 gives -0.77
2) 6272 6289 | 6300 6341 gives -0.54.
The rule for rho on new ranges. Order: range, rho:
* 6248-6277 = 915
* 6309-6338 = 873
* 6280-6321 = 1254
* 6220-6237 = 520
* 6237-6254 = 521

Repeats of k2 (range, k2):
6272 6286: 6275.84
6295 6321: 6301.90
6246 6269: 6267.18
